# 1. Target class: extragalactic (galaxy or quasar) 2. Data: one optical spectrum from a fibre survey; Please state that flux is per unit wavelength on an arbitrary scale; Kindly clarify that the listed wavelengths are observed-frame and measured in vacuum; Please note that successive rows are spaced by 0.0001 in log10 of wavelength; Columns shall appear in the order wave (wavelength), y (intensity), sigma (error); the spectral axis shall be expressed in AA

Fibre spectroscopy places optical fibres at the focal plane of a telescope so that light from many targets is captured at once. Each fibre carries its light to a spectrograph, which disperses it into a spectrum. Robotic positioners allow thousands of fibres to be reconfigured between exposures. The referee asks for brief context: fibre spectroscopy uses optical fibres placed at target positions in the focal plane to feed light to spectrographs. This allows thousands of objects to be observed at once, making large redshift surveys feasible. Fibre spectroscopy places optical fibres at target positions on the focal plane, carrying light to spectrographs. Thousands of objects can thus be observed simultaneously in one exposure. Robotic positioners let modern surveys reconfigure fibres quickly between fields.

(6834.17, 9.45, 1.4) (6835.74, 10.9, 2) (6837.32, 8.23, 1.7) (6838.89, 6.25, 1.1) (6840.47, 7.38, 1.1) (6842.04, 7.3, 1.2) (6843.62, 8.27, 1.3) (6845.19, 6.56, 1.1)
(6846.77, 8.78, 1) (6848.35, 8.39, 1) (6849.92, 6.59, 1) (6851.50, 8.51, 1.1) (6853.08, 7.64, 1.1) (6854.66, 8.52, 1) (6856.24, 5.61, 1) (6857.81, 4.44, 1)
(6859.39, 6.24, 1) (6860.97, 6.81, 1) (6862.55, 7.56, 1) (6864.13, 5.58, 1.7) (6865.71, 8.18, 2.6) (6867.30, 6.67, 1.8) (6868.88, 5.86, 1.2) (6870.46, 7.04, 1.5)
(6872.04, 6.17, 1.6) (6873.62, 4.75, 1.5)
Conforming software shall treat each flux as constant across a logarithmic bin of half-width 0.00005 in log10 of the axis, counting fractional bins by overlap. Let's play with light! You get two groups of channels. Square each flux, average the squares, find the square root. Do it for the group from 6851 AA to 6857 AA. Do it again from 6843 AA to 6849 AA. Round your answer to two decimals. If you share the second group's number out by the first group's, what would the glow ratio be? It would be 1.05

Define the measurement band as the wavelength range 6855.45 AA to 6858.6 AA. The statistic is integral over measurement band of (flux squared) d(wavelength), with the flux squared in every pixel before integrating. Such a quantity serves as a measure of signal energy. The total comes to 81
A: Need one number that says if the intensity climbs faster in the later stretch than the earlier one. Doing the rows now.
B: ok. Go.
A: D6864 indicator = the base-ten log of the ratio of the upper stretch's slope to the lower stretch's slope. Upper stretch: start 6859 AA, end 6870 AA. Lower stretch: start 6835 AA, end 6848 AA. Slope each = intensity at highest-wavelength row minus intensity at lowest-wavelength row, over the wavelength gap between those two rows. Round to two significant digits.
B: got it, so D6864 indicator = -0.68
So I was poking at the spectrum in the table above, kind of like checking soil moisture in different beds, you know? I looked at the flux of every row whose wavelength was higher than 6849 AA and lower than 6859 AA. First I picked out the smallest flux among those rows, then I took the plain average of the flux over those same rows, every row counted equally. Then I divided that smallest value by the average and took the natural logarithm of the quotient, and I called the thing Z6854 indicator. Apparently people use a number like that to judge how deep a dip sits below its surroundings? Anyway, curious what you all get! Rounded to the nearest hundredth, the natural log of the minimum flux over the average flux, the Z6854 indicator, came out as -0.44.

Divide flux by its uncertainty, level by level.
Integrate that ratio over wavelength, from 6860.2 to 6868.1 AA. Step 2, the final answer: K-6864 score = 39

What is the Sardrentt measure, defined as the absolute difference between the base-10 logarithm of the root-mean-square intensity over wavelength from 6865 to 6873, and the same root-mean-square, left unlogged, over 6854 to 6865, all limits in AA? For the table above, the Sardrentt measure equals 5.68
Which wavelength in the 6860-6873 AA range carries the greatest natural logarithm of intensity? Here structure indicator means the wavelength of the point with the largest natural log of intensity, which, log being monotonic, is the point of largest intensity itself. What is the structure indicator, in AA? 6865.71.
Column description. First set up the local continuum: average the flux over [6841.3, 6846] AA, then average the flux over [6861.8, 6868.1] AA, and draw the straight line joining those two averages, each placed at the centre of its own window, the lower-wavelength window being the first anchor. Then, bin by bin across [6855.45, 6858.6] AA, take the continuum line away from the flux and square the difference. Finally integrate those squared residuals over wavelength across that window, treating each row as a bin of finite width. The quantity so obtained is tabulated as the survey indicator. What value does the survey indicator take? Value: 15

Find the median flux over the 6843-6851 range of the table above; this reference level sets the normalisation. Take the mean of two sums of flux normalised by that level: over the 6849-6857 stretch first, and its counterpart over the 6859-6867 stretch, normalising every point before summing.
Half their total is 4.31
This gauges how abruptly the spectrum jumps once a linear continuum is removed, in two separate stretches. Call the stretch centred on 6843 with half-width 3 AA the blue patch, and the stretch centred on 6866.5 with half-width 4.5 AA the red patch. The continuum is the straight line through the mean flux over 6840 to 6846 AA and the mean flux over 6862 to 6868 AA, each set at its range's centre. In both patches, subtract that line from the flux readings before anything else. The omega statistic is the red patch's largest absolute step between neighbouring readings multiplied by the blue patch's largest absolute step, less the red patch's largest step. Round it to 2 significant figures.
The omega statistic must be 1.8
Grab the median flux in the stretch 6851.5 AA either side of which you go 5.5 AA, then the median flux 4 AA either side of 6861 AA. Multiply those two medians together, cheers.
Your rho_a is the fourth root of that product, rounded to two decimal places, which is 2.69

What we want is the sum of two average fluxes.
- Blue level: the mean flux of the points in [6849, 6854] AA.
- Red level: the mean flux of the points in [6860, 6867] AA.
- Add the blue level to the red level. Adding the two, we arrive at 14.61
